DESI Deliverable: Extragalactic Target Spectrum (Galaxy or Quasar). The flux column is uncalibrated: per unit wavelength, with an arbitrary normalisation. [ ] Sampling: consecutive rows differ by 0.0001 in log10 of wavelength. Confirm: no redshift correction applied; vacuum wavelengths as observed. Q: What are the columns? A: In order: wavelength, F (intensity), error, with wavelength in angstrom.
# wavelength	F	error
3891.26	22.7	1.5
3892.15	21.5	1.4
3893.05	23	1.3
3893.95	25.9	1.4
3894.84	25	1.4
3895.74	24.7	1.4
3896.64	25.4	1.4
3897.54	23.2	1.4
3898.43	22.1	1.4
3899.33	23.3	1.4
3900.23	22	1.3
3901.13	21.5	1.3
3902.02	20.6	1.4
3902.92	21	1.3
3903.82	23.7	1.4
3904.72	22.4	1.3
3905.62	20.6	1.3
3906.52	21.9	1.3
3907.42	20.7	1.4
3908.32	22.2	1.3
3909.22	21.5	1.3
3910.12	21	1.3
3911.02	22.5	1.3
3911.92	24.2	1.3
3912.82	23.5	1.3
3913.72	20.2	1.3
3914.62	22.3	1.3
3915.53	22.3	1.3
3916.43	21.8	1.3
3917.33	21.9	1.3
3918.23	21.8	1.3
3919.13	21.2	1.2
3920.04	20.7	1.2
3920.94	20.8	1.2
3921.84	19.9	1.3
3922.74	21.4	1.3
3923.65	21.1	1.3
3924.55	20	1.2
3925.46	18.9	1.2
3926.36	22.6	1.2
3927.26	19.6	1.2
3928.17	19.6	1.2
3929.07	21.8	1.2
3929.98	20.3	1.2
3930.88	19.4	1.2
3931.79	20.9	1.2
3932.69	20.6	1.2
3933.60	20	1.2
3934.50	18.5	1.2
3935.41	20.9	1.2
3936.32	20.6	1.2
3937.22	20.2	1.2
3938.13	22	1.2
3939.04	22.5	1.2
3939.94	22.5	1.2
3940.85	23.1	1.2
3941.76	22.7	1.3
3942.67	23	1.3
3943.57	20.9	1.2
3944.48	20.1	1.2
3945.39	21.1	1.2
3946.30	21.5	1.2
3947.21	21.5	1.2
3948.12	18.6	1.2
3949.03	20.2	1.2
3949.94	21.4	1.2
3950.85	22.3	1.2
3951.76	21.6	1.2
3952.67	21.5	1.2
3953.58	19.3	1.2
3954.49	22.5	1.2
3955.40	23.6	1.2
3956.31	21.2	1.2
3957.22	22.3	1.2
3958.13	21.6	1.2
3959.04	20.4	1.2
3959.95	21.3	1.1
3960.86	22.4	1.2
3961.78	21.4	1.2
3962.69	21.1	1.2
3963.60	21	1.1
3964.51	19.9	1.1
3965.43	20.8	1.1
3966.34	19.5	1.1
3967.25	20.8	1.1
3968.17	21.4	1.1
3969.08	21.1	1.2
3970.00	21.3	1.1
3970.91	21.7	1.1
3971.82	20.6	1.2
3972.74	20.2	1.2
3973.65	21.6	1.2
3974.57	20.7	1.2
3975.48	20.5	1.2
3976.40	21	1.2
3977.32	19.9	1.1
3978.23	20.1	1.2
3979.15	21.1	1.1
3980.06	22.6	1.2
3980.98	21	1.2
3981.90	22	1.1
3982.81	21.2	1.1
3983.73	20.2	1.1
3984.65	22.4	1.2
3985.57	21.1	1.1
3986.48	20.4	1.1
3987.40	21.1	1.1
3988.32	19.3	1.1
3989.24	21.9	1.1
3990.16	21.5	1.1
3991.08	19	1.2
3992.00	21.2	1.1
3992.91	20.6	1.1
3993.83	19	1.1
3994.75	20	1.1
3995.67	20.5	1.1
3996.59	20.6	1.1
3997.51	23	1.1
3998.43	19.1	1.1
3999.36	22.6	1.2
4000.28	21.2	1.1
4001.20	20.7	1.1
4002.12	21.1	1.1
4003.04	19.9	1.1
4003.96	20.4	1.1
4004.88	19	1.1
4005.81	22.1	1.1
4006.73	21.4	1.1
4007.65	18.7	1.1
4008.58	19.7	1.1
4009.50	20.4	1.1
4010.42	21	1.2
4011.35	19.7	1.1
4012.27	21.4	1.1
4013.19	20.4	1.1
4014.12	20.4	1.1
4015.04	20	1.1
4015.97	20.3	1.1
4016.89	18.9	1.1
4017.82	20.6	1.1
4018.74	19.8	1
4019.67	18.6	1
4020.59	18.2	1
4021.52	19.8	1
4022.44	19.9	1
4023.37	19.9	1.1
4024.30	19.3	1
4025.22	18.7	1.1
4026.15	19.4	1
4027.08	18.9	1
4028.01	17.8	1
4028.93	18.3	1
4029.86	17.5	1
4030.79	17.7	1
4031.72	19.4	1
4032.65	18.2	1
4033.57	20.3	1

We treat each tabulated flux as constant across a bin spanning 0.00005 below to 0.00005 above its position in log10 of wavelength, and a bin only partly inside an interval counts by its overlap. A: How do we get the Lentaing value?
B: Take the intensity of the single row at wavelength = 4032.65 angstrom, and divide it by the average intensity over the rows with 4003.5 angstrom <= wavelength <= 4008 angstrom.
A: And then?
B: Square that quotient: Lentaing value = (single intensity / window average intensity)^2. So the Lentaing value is 0.80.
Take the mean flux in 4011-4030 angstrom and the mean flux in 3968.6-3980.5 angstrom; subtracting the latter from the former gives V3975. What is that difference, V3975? -1.5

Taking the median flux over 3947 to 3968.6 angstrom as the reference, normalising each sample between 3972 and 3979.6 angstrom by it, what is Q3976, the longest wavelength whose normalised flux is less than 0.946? 3978.23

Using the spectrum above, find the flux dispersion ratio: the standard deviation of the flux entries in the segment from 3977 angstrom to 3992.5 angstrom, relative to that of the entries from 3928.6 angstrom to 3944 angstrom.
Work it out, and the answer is 0.77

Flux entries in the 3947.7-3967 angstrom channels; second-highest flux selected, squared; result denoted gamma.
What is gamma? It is 506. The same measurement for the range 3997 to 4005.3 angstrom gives 511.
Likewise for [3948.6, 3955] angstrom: 497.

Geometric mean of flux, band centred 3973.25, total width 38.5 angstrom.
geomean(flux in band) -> 21.1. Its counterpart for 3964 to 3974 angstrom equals 20.8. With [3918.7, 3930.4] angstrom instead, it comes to 20.6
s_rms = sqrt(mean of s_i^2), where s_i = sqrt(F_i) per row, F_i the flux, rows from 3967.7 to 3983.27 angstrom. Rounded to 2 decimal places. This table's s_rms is 4.59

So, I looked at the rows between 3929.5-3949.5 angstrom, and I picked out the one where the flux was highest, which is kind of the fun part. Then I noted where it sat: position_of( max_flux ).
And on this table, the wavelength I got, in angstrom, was 3940.85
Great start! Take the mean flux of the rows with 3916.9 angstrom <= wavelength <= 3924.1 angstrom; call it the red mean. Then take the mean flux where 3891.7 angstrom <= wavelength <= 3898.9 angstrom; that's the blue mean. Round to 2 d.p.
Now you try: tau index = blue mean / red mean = 1.13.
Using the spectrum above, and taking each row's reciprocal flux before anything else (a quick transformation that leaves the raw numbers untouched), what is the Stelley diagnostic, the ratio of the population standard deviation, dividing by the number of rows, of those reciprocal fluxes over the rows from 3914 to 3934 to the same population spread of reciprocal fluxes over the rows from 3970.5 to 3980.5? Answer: 1.4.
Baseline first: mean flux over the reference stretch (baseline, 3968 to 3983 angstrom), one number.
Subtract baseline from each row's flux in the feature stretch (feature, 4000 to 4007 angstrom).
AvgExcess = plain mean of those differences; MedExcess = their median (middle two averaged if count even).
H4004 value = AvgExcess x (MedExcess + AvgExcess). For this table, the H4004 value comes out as 0.2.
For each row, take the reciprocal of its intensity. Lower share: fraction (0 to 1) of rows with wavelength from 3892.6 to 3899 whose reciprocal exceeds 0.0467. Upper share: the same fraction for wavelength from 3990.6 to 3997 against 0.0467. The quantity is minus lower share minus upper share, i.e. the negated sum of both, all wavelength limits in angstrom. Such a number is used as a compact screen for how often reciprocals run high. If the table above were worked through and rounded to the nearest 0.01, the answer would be -1.00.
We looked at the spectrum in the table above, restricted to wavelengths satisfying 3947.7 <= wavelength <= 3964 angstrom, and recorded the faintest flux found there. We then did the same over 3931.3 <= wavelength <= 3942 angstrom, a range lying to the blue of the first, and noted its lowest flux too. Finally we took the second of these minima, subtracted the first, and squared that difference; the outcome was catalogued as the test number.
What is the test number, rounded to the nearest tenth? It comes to 0.0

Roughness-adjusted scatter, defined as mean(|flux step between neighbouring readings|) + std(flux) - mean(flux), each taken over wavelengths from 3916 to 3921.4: -20.6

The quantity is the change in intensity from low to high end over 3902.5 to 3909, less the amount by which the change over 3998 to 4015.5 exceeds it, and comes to 1.5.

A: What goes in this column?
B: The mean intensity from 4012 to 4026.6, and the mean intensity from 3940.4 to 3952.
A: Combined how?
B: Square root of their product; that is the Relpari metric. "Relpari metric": 20.5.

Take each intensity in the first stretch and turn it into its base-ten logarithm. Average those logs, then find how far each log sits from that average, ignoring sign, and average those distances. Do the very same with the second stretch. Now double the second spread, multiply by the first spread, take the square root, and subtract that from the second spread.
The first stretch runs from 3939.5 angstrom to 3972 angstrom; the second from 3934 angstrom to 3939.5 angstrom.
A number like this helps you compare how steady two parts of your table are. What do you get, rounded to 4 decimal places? -0.0051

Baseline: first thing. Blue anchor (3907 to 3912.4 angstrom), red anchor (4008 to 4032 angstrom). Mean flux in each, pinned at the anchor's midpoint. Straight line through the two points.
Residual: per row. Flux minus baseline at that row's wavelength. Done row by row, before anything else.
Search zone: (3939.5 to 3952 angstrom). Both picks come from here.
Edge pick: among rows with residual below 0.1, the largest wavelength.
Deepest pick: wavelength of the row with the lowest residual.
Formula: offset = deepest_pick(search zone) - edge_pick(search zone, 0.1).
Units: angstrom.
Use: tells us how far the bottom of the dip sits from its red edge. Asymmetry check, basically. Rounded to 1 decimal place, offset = -0.9 angstrom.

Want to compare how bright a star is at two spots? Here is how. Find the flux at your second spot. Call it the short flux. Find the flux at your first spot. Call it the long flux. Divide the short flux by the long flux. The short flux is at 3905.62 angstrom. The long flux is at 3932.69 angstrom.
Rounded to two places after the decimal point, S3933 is 1.00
